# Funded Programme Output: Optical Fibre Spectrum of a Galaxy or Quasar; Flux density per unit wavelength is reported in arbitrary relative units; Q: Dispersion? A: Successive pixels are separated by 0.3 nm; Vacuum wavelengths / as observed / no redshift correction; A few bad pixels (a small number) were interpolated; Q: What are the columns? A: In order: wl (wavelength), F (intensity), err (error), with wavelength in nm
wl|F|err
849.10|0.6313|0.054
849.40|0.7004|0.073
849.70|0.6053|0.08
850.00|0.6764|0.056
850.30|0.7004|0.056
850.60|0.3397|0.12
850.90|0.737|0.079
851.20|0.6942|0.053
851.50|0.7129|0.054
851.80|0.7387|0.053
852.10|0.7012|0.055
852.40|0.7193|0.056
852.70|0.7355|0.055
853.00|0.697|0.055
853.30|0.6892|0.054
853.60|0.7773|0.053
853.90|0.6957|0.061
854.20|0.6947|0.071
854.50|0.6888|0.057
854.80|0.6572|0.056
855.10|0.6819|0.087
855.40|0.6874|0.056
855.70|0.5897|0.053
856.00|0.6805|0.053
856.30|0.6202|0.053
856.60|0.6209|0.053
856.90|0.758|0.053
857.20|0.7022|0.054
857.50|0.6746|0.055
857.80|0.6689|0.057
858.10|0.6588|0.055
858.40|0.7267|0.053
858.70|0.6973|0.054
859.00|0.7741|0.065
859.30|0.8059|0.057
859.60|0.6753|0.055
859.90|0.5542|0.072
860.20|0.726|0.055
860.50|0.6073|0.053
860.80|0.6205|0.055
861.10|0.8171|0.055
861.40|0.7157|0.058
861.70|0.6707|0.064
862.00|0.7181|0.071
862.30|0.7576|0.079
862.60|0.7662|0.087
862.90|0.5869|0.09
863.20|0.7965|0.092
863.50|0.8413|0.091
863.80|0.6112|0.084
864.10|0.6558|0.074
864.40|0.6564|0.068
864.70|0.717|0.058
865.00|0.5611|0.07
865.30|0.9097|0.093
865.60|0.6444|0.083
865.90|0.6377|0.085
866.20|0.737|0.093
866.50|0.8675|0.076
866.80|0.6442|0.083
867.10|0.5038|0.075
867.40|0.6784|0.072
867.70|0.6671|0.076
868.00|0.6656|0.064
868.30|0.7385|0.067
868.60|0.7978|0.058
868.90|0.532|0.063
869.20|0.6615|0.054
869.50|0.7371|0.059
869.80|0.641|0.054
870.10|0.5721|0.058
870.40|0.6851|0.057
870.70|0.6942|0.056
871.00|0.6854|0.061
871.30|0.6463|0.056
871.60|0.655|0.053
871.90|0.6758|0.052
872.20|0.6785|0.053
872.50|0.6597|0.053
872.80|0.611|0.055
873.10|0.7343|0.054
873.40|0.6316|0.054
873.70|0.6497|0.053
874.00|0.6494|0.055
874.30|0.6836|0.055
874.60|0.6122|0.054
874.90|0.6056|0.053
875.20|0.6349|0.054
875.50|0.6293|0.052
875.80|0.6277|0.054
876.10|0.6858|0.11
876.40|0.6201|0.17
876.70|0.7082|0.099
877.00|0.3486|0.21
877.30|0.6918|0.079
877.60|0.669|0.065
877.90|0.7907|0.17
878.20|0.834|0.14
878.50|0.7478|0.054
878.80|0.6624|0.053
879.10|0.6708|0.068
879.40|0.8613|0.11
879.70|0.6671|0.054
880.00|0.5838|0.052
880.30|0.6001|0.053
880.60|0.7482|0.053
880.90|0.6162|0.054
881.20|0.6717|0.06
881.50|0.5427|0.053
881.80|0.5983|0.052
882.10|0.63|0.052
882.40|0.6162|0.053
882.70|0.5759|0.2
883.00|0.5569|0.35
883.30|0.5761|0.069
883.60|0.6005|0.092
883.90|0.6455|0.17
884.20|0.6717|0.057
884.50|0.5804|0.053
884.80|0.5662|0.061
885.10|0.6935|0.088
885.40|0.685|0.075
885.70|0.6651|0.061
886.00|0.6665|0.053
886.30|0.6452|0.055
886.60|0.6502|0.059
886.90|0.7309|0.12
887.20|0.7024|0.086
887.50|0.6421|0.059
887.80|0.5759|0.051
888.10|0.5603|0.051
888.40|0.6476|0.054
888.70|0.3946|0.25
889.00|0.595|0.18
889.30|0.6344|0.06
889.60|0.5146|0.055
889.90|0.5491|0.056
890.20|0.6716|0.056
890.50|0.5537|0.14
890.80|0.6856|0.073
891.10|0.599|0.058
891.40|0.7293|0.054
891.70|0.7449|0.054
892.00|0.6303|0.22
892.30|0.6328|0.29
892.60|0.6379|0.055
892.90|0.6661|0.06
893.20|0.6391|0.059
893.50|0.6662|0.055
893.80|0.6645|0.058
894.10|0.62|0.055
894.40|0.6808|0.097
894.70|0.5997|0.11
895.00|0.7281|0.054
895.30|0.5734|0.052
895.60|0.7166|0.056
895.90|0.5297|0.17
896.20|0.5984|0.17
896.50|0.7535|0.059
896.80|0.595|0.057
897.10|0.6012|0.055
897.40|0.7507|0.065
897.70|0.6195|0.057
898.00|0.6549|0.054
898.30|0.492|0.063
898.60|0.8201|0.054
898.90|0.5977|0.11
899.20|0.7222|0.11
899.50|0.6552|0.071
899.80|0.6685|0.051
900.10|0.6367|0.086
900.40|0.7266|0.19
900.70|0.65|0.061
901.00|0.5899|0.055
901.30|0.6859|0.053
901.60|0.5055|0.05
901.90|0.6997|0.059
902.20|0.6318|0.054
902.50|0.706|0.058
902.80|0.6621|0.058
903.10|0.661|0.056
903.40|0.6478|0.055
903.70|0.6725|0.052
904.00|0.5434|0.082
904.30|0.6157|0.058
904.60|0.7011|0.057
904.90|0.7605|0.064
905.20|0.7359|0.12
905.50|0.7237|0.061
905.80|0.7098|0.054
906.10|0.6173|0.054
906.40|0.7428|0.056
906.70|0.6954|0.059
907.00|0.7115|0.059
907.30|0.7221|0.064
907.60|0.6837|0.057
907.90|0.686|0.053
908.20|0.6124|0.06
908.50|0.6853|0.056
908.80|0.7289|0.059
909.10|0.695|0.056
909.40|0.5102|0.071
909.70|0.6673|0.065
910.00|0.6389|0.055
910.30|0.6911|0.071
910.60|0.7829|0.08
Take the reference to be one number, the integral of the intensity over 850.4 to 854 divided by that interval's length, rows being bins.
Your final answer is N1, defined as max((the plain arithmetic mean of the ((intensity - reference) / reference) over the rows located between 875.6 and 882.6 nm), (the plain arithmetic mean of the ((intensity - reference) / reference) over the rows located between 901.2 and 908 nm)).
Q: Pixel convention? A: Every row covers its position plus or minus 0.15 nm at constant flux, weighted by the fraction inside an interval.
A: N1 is -0.02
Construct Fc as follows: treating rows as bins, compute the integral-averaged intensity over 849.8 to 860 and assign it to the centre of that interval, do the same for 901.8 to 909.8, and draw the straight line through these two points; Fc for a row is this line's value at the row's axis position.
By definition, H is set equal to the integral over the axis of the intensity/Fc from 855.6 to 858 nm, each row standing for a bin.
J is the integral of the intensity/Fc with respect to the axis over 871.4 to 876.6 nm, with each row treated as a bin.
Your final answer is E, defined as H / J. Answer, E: 0.47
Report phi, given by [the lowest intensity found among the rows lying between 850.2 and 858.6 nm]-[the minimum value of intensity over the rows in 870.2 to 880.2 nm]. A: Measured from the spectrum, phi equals -0.01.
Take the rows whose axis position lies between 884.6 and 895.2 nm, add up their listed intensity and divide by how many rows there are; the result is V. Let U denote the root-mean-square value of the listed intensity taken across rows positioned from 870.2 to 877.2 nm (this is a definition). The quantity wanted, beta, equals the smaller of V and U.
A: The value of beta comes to 0.636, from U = 0.648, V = 0.636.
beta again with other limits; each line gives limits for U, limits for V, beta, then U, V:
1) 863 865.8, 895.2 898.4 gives 0.626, 0.719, 0.626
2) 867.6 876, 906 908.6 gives 0.661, 0.661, 0.684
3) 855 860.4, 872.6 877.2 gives 0.629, 0.686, 0.629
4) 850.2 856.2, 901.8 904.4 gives 0.649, 0.686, 0.649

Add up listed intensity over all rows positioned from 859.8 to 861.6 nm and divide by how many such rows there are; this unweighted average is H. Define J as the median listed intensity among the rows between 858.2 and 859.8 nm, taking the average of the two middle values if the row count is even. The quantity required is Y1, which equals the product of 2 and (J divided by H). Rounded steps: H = 0.67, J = 0.73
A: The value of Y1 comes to 2.16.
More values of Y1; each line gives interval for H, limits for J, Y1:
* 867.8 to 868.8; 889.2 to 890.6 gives 1.51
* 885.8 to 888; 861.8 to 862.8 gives 2.30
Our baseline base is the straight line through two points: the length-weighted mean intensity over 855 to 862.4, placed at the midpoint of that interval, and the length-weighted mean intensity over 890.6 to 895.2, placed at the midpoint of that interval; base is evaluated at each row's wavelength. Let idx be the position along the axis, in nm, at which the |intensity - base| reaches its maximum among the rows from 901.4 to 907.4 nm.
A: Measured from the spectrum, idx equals 901.60 nm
